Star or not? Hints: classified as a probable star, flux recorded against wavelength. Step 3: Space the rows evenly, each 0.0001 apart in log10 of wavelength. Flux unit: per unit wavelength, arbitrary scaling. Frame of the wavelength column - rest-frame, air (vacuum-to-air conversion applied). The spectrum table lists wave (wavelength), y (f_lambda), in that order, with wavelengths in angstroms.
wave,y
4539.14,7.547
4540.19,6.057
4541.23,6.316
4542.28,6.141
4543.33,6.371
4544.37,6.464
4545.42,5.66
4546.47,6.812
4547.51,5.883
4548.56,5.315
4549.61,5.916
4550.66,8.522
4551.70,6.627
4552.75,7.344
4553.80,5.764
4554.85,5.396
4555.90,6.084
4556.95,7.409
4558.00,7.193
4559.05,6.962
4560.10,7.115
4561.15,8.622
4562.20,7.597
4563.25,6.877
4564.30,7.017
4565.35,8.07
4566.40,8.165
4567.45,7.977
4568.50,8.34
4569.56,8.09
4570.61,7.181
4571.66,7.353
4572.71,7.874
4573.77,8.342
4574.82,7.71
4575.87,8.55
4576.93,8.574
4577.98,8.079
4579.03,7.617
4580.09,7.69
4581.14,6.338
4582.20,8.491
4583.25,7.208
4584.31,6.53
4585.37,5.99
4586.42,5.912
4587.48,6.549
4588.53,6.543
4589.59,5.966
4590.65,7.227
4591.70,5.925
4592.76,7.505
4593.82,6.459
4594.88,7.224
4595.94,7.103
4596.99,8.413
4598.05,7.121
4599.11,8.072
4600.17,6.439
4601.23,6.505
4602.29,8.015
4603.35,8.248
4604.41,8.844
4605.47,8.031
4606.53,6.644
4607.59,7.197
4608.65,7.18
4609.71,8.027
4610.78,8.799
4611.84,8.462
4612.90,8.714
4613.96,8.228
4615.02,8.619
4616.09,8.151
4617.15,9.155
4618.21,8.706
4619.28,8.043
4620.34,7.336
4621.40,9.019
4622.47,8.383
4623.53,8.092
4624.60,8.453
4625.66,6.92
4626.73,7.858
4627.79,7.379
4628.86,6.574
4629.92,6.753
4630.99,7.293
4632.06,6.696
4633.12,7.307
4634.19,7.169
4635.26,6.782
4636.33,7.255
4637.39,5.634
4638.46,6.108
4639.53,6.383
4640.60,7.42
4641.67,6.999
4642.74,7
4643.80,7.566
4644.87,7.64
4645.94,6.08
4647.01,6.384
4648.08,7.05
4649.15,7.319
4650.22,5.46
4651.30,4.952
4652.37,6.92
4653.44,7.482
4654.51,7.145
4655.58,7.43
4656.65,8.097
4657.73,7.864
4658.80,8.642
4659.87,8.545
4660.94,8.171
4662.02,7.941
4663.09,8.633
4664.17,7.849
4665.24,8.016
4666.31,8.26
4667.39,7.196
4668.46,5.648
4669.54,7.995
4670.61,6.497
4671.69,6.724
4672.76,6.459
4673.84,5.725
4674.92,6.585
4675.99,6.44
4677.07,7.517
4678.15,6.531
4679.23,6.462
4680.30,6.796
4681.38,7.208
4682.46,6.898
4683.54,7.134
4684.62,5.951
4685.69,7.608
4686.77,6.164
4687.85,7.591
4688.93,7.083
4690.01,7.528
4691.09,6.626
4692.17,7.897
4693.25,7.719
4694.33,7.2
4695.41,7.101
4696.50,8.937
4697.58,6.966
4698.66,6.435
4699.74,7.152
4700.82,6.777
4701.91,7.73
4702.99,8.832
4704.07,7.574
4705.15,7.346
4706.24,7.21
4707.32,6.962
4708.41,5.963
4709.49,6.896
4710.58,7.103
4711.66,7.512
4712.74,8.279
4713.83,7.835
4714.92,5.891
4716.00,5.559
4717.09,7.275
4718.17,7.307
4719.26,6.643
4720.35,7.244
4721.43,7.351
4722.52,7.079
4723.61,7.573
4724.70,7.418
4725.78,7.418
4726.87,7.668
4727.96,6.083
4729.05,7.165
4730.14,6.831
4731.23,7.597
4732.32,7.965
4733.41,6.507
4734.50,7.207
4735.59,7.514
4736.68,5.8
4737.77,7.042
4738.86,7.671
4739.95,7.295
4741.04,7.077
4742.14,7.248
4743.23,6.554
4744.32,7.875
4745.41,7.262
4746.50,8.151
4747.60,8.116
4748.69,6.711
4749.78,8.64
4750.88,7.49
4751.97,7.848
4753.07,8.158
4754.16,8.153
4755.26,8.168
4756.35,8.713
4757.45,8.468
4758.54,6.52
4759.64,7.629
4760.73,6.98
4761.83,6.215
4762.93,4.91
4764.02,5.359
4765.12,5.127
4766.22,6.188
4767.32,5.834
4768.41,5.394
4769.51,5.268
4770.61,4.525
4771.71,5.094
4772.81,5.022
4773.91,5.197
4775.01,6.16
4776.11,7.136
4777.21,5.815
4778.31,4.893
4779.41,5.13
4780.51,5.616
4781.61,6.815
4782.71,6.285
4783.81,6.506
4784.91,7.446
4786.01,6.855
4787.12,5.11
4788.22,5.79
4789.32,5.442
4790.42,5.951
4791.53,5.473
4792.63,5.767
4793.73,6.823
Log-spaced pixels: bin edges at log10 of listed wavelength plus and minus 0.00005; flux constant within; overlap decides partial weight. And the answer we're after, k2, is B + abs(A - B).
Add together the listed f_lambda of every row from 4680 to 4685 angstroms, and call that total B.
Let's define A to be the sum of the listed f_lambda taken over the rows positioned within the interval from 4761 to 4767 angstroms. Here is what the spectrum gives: 40.2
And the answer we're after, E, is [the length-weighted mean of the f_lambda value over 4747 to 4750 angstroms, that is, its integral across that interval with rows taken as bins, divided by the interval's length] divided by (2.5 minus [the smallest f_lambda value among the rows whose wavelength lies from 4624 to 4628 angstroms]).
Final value -1.8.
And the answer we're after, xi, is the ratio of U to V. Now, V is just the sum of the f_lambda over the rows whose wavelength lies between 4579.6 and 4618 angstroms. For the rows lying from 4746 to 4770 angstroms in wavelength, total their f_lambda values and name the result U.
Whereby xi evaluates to 0.6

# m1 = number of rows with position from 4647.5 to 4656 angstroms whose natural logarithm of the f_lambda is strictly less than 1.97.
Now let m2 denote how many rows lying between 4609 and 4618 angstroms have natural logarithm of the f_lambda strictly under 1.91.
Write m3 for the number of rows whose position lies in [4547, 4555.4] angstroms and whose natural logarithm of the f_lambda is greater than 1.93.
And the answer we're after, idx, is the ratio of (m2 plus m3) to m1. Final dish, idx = 0.4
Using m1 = 5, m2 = 0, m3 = 2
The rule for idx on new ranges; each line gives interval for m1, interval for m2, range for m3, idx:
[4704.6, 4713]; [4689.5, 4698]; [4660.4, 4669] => 2.0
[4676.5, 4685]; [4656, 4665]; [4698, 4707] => 1.0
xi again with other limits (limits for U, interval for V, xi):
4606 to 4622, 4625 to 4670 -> 0.4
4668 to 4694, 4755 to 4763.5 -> 2.9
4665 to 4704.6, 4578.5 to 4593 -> 2.8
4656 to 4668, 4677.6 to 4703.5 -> 0.5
